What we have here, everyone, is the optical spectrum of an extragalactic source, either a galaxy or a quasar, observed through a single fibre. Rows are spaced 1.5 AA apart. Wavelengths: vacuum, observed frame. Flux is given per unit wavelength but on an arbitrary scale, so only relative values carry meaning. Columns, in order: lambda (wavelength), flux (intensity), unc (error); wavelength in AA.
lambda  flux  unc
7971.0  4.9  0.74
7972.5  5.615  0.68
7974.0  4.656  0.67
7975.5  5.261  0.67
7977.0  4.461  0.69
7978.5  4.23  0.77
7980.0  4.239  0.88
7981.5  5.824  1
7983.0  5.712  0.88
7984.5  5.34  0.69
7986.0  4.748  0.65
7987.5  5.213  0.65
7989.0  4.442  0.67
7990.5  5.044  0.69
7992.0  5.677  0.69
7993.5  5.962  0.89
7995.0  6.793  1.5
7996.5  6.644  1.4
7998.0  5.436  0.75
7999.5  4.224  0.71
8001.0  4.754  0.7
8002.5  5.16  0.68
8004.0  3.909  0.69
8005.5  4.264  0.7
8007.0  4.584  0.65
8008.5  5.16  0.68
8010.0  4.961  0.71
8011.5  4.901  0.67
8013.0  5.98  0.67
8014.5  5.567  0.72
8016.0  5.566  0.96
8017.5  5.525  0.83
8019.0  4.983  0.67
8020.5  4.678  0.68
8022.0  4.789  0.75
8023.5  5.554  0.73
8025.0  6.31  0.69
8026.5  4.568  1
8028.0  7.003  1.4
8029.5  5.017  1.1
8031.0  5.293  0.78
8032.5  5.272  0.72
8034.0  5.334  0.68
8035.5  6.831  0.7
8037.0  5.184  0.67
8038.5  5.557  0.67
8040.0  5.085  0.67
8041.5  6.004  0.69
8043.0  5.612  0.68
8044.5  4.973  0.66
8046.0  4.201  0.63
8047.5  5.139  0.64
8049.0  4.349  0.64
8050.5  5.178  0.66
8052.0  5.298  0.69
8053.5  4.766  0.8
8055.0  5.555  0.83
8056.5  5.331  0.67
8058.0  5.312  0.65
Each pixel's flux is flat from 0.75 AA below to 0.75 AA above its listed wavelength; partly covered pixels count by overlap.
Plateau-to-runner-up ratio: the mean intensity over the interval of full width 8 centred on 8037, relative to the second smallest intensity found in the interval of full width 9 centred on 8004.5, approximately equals 1.31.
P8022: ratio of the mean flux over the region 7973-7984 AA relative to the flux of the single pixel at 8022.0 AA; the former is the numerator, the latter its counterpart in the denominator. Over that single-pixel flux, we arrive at 1.03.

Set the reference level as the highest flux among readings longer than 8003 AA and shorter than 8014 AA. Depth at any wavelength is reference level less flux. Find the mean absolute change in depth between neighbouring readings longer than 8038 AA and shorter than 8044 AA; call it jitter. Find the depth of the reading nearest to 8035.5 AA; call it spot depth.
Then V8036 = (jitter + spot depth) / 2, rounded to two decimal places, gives -0.13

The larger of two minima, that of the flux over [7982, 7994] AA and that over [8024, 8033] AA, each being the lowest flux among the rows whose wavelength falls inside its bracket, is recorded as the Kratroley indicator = 4.6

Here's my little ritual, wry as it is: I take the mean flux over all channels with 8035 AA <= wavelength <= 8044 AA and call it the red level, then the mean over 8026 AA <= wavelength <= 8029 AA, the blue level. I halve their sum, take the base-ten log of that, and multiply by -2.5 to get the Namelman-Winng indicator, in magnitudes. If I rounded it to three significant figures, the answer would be -1.90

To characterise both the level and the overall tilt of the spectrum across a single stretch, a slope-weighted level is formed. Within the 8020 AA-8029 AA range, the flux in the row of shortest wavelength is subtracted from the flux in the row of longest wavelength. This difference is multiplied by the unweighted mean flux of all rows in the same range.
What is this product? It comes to 13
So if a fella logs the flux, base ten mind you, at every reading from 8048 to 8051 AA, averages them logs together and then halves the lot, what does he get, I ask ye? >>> 0.338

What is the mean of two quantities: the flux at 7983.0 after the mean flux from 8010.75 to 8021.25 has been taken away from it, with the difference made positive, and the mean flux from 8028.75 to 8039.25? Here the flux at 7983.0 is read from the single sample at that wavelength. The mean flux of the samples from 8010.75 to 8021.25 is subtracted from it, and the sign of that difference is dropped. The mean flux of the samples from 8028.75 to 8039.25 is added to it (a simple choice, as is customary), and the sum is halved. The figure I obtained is 2.95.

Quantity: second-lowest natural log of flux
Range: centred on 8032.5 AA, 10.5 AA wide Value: 1.65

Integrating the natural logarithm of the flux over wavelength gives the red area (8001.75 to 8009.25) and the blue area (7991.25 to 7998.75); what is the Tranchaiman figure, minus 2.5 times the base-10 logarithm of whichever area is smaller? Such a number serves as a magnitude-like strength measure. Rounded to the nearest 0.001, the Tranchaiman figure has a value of -2.645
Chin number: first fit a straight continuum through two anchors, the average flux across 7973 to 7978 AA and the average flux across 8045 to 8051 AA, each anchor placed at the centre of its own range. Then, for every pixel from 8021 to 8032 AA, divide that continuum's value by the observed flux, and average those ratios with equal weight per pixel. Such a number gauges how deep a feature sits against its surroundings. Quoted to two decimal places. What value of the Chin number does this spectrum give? 0.88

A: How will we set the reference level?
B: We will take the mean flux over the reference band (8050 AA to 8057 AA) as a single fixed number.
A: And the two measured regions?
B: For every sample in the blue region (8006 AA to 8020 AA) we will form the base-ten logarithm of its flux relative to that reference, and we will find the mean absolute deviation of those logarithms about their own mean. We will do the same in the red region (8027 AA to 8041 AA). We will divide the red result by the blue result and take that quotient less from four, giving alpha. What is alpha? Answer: 2.6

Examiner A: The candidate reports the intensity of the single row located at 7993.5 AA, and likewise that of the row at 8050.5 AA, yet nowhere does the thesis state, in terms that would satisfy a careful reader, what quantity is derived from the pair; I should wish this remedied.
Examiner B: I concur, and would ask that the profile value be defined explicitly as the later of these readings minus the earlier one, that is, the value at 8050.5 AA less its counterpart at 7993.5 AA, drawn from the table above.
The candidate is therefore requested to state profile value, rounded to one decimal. -0.8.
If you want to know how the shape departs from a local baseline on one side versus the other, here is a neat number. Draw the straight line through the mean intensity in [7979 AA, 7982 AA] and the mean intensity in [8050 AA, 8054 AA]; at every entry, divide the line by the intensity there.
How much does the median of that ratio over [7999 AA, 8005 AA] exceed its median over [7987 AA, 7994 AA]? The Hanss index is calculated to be 0.16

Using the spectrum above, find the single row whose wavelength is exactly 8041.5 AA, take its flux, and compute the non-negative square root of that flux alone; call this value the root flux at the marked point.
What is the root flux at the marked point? 2.45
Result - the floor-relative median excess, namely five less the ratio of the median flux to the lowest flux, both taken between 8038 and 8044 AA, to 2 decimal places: 3.90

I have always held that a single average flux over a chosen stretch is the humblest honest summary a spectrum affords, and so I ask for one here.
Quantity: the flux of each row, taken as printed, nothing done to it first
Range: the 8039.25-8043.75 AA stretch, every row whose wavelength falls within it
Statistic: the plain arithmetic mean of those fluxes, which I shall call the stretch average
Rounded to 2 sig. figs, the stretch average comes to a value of 5.6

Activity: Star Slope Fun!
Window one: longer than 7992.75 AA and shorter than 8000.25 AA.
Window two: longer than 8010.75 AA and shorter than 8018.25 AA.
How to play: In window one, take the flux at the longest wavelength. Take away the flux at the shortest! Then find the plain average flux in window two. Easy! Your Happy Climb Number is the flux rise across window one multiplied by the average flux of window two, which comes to -10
